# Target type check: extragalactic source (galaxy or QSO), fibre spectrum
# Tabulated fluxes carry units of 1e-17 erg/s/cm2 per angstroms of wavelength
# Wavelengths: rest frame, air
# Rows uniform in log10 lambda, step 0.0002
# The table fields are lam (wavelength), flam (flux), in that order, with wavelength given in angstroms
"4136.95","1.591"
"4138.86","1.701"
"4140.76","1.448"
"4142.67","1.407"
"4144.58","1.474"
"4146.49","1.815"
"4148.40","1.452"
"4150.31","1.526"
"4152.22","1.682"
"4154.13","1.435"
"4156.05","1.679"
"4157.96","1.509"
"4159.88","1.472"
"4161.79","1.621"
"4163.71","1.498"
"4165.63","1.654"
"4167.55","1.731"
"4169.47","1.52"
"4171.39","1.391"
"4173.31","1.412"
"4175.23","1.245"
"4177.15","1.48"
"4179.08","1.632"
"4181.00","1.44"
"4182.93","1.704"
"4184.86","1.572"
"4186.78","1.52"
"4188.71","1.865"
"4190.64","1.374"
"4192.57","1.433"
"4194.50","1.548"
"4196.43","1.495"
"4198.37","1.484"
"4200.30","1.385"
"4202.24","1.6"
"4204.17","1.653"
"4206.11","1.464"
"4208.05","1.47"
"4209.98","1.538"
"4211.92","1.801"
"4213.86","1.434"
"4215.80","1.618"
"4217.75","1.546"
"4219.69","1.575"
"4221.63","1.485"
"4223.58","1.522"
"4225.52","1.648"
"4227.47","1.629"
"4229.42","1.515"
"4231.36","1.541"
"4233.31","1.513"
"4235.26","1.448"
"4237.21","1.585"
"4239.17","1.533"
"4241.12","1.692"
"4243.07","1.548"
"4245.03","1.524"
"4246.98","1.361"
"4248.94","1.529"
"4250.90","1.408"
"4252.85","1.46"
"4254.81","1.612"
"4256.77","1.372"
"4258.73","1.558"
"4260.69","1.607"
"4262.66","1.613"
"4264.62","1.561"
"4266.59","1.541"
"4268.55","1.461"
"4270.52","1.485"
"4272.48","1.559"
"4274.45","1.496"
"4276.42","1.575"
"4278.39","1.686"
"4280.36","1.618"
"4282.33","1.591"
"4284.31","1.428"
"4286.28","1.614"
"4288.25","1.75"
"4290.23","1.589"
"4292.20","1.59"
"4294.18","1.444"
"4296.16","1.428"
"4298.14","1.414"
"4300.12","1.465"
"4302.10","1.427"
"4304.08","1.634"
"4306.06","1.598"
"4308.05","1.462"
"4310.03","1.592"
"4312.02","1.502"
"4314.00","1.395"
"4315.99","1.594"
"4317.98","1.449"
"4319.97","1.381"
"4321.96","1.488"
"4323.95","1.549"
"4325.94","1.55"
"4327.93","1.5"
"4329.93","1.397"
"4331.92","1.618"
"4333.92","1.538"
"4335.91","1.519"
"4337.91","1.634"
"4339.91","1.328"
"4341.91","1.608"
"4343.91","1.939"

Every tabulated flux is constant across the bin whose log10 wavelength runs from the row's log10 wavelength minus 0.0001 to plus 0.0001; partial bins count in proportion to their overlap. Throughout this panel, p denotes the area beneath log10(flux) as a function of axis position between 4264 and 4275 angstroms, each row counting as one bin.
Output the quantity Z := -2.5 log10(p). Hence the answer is -0.7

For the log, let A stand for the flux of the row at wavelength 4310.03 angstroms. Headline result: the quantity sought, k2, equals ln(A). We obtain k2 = 0.46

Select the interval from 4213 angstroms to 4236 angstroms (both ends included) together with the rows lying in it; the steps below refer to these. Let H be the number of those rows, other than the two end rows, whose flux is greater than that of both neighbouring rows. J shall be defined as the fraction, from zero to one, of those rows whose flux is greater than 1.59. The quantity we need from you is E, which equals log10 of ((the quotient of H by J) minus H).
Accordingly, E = 1.1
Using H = 4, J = 0.25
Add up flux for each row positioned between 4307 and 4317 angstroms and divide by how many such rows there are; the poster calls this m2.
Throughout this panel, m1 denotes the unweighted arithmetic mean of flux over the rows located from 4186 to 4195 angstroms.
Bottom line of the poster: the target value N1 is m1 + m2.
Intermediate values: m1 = 1.55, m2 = 1.51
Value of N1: 3.06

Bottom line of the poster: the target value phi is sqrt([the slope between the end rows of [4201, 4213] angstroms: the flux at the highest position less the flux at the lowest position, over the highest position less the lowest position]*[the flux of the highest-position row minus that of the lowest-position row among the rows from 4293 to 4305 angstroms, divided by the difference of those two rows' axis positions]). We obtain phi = 0.020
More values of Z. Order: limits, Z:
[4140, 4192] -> -2.5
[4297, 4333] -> -2.0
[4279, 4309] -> -1.9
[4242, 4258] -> -1.1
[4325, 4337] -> -0.8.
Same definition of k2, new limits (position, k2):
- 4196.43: 0.40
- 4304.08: 0.49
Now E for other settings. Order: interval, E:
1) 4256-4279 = 0.8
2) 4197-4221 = 0.8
